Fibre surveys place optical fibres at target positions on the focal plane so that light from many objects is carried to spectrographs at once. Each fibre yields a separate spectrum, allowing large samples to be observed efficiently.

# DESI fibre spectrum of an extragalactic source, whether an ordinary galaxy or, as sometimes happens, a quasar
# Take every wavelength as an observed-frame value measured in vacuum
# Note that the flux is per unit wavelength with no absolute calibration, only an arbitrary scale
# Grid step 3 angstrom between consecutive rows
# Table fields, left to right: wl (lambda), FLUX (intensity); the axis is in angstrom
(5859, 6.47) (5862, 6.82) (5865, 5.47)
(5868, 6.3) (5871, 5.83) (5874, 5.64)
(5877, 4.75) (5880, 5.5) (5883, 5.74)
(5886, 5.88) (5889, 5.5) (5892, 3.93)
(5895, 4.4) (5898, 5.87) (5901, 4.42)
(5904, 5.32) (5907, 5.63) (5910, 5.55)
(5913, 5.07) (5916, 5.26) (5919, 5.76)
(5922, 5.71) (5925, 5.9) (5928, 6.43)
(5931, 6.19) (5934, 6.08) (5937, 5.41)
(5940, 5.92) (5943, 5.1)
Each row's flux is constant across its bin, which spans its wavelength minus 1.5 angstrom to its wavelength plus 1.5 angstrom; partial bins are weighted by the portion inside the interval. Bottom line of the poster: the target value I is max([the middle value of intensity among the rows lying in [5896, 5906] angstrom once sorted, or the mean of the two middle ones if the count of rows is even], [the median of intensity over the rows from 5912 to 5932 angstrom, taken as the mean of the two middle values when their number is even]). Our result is 5.76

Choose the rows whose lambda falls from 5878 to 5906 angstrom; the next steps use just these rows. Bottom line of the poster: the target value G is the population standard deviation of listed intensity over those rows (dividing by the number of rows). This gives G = 0.69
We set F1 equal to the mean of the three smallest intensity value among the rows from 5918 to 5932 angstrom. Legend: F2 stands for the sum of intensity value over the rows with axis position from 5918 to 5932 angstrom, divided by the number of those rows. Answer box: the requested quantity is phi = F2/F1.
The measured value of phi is 1.04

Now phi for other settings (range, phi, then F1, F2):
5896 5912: 1.05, 5.1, 5.36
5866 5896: 1.23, 4.4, 5.35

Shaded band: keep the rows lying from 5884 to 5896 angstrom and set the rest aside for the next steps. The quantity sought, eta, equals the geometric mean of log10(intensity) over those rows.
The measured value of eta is 0.68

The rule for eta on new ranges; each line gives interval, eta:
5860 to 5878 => 0.76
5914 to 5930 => 0.76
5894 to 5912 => 0.71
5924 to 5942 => 0.78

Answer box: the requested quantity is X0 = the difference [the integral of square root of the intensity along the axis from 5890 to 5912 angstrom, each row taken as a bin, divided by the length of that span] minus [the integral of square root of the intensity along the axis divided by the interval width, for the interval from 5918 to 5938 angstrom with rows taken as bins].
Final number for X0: -0.20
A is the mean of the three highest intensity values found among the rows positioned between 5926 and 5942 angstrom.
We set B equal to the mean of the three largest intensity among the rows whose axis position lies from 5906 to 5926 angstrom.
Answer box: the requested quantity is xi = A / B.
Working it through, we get 1.08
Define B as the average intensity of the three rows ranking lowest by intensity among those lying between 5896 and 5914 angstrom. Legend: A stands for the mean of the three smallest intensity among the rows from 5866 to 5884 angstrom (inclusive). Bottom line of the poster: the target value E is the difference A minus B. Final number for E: 0.4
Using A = 5.3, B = 4.9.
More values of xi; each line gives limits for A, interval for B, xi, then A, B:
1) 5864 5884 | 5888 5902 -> 1.13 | 5.96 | 5.26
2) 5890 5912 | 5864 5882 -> 0.96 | 5.68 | 5.92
